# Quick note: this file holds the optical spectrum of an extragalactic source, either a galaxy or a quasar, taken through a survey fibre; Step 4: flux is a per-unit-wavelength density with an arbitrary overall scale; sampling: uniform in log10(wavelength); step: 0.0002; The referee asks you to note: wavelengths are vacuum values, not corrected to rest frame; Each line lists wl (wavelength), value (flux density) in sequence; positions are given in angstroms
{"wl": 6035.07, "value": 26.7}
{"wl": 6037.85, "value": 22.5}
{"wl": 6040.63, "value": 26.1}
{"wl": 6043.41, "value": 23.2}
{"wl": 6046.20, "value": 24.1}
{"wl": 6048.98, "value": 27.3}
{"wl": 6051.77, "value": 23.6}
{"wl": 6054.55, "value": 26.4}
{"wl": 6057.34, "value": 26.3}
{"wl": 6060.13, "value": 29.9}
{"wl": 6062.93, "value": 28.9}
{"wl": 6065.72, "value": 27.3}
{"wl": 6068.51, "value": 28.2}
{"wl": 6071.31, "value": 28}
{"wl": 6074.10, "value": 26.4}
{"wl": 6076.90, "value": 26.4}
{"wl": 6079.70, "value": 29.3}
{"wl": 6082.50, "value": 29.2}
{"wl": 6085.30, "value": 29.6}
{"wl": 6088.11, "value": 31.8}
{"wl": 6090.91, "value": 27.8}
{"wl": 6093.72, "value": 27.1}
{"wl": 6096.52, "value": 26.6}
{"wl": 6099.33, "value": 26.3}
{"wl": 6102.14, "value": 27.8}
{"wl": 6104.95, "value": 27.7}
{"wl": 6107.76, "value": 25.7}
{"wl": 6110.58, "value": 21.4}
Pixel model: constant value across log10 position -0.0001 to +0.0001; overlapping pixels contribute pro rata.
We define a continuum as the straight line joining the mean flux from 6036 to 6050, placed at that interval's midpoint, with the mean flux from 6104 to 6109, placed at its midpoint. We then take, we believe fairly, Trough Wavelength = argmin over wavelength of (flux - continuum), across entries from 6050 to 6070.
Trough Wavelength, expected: 6051.77 angstroms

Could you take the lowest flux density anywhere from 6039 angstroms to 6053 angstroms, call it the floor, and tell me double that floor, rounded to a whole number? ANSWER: 46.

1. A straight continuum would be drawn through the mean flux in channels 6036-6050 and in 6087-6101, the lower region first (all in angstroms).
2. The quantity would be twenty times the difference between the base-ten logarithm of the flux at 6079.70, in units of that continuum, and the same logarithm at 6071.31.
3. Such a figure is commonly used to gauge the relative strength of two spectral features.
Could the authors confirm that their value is 0.22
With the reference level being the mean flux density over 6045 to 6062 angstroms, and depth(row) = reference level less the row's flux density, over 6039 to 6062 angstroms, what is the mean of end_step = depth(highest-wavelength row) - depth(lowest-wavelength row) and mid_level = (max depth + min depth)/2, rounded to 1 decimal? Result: -2.0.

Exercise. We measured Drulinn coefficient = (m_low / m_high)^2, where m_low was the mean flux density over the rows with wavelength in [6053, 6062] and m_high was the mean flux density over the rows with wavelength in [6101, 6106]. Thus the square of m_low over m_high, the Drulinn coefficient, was 0.98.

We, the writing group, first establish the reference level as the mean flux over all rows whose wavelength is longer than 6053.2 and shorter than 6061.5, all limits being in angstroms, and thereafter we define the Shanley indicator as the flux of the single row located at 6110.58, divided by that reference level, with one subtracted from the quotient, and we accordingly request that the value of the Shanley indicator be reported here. -0.22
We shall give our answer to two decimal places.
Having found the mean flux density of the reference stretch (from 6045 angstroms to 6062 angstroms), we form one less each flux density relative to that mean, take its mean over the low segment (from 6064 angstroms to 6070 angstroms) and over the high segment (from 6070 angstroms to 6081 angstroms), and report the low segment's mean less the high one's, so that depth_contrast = -0.01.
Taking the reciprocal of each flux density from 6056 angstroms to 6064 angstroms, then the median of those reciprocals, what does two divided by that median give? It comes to 58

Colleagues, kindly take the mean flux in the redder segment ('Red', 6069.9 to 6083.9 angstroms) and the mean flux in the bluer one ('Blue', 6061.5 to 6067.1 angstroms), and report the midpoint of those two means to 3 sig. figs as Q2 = 28.0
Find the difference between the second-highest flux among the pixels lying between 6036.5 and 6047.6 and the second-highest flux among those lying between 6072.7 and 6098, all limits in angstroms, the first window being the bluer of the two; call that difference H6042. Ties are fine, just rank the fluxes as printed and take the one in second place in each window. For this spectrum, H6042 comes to -5.5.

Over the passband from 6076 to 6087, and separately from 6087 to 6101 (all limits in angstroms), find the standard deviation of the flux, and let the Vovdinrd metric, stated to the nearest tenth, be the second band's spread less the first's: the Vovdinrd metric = 0.7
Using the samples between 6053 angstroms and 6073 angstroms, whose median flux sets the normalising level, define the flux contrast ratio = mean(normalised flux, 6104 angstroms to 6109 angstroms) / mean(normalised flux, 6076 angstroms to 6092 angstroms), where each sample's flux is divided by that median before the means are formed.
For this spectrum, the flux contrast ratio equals 0.92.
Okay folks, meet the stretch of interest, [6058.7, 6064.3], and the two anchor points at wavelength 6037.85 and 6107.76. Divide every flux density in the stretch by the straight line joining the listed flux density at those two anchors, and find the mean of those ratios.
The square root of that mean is 1.12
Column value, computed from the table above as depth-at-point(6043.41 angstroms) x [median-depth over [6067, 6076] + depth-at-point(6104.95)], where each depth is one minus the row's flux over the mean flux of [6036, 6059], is -0.016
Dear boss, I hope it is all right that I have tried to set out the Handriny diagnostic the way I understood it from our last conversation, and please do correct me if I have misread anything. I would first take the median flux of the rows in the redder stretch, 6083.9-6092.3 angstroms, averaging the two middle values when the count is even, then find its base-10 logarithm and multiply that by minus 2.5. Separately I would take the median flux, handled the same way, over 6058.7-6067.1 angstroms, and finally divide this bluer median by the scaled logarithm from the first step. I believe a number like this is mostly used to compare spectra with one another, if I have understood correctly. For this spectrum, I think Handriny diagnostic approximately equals -7.9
